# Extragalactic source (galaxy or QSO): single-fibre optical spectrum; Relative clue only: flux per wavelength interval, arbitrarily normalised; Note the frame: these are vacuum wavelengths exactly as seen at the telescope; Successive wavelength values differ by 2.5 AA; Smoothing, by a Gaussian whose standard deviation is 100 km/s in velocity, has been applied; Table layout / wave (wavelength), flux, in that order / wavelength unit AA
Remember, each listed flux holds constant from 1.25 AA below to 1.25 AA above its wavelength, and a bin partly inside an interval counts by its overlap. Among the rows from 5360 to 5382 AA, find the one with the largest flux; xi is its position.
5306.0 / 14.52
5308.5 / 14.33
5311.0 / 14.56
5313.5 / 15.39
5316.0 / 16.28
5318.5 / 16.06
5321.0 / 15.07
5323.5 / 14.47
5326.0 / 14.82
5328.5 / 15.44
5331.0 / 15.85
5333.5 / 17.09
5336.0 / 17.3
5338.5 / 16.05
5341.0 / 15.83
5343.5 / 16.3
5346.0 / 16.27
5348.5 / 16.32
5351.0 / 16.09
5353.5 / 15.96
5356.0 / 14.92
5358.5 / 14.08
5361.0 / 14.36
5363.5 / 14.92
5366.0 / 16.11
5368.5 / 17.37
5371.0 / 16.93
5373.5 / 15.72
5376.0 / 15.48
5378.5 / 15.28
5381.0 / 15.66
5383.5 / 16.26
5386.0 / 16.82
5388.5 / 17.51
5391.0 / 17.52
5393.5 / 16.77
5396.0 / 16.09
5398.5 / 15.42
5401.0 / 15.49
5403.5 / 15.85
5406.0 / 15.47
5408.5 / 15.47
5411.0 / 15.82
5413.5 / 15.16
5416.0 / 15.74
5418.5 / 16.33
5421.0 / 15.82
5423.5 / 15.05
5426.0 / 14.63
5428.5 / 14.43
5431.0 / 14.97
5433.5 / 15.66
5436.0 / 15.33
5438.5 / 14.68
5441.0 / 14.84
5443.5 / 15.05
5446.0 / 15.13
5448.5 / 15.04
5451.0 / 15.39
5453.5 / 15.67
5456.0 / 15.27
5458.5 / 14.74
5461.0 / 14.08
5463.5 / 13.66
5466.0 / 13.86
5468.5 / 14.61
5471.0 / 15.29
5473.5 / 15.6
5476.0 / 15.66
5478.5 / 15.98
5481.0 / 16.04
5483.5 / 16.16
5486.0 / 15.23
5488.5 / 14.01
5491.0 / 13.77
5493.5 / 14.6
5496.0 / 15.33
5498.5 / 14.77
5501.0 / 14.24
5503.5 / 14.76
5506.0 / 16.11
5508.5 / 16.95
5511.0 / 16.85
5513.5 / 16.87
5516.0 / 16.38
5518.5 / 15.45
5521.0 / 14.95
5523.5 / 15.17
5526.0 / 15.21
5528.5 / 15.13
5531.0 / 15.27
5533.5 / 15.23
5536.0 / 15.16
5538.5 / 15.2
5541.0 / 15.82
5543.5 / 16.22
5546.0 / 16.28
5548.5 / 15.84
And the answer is 5368.5 AA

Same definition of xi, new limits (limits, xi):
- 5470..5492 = 5483.5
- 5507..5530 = 5508.5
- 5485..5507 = 5506.0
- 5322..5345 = 5336.0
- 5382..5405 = 5391.0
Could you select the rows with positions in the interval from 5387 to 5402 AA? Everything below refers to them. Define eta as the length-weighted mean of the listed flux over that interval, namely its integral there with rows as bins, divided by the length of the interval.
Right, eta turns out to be 16.5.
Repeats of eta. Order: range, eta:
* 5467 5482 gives 15.5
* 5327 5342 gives 16.2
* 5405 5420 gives 15.7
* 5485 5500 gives 14.6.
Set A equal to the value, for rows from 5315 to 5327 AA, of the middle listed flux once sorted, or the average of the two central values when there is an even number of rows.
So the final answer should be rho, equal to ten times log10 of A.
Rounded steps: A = 15.1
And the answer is 11.8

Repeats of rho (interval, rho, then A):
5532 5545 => 11.8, 15.2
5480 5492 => 11.8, 15.2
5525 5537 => 11.8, 15.2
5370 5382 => 11.9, 15.7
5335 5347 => 12.1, 16.3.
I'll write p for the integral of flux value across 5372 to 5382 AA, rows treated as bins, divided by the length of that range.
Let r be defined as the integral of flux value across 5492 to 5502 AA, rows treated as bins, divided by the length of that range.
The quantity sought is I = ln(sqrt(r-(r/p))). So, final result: 1.31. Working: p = 15.6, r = 14.7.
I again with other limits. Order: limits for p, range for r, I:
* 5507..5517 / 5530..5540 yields 1.33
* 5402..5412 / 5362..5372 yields 1.36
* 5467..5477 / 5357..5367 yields 1.31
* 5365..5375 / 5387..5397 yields 1.39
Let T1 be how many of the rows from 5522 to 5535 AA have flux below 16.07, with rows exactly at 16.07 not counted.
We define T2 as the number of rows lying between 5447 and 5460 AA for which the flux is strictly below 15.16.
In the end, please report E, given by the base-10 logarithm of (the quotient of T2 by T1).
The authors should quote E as -0.40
